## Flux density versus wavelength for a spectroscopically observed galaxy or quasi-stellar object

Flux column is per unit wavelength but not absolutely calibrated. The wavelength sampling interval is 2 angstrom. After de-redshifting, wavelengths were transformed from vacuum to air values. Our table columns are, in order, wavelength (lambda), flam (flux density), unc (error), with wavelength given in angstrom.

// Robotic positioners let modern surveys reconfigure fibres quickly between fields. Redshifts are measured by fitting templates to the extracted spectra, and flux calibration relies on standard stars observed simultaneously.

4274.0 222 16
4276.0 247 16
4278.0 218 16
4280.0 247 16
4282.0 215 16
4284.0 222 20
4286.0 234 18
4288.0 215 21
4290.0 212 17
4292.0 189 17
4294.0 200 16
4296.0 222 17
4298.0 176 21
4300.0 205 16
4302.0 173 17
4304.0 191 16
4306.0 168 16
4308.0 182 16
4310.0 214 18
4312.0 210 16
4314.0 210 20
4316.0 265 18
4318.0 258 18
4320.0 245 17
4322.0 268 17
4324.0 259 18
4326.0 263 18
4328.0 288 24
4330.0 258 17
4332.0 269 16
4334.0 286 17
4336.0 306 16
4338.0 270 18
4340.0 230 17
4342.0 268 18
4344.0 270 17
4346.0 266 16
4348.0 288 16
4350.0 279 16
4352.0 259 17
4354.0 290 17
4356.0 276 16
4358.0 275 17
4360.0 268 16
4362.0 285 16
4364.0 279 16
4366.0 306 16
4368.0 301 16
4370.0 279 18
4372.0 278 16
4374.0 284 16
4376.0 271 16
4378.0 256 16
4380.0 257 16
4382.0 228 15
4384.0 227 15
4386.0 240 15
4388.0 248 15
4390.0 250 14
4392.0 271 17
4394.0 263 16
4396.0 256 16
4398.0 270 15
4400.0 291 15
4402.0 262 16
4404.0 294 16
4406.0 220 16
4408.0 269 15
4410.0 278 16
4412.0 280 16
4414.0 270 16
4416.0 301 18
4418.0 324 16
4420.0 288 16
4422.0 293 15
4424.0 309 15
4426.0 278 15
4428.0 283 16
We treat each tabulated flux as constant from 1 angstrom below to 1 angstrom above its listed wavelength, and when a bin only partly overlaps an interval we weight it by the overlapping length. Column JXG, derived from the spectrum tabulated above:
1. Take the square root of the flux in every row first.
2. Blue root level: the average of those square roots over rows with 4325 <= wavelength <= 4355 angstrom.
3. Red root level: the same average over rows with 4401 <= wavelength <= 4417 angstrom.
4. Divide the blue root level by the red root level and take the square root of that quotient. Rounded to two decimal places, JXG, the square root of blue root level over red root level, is 1.00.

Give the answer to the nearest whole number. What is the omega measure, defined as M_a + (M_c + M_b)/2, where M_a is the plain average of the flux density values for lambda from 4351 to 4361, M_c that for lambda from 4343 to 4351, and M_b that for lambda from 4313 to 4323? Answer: 536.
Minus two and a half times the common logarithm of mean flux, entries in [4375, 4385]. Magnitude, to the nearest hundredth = -5.99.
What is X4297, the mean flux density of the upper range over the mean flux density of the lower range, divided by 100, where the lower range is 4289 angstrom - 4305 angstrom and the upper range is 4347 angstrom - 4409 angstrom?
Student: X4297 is 0.0137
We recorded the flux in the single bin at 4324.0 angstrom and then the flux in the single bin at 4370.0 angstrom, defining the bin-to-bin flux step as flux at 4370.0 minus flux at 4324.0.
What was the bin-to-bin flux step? 20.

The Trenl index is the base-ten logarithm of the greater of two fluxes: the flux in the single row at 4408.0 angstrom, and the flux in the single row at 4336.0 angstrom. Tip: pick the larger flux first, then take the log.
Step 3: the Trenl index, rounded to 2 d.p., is 2.49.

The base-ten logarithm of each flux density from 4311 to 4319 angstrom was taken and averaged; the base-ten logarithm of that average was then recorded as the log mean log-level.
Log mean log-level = 0.375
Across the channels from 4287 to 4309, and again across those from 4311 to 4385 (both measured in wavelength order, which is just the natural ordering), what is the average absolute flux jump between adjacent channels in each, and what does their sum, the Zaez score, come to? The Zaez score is 38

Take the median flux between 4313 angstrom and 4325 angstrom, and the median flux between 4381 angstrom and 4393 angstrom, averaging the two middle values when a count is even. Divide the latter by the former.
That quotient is 0.94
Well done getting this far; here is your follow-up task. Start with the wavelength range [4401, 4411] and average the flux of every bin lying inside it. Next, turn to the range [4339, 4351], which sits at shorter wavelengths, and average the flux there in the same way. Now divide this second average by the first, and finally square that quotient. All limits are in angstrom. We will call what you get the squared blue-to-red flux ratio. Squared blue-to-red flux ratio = 1.02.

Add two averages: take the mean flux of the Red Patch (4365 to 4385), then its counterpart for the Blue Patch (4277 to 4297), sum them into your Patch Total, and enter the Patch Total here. 486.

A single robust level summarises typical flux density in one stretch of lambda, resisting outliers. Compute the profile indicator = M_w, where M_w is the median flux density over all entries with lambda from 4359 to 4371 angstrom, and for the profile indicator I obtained 282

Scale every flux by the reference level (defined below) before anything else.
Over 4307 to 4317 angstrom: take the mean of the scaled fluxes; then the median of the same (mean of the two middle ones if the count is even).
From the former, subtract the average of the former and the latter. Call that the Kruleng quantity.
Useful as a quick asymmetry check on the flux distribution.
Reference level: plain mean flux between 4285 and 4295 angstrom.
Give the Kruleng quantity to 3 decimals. 0.015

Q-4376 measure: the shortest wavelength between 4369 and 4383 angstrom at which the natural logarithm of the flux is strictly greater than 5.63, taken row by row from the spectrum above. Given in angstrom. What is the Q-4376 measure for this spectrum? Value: 4370.0 angstrom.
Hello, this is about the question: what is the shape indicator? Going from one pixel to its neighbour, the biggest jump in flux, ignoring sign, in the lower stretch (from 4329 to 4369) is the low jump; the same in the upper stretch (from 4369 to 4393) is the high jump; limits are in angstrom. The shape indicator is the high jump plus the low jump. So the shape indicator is 69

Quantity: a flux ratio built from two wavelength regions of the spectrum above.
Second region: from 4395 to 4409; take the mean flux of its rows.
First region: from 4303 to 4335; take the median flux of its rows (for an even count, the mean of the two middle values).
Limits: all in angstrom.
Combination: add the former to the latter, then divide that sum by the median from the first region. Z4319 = 2.03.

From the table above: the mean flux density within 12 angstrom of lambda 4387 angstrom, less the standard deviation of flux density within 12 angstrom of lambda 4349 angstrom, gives 238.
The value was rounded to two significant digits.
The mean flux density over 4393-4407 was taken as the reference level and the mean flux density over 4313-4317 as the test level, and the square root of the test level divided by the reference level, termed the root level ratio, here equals 0.95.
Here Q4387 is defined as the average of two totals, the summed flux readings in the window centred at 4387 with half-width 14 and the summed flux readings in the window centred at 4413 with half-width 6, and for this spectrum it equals 2667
